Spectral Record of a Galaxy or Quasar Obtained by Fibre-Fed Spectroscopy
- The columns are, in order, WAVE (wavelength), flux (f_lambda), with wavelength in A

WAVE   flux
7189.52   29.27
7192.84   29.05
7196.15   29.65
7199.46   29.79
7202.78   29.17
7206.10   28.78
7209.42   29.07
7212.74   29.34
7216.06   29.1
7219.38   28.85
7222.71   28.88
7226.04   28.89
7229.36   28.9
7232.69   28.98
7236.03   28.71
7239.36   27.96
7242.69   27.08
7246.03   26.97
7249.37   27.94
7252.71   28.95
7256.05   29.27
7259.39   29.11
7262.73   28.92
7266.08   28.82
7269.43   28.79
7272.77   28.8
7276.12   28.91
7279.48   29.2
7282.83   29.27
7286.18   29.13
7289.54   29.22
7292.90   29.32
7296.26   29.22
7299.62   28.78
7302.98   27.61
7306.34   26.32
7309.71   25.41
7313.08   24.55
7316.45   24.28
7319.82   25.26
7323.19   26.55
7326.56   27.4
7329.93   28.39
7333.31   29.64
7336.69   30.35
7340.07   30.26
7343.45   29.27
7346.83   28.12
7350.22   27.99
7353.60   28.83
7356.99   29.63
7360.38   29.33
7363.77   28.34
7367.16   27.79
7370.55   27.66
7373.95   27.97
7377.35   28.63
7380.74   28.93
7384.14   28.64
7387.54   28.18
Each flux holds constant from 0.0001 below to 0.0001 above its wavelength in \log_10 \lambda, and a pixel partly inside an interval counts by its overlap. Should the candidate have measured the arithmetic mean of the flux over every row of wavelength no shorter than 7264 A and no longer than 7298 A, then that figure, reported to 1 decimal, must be 29.1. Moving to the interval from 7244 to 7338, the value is 28.1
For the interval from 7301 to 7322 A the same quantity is 25.6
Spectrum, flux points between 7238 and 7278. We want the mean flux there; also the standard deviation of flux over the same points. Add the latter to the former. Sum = 29.2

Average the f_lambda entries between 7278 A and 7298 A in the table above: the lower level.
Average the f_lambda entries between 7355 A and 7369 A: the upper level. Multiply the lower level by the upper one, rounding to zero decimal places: 841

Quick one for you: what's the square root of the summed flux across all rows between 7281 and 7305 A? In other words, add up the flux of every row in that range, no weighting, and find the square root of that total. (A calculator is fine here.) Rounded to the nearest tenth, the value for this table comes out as 14.2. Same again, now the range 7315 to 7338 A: 13.9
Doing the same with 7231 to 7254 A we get 14.0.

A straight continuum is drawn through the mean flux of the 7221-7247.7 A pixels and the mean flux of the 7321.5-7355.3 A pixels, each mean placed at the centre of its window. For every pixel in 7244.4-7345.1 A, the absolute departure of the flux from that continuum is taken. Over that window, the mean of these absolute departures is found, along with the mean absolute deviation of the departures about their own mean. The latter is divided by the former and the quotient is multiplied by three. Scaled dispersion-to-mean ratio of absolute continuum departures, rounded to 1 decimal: 2.0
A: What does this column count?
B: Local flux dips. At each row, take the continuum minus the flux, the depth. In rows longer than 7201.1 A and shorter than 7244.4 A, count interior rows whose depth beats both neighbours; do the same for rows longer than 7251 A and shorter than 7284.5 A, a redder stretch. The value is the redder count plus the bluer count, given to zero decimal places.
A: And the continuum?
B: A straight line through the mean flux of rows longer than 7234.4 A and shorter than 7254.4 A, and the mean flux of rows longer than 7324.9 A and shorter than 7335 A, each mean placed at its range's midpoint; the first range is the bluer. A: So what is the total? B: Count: 4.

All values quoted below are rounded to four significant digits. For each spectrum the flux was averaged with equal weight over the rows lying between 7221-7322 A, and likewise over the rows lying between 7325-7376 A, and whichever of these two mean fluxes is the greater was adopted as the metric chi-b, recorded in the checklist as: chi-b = 28.73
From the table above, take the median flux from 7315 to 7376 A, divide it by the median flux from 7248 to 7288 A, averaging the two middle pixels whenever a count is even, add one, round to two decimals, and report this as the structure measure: 1.98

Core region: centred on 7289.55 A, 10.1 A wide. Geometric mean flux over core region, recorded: 29.2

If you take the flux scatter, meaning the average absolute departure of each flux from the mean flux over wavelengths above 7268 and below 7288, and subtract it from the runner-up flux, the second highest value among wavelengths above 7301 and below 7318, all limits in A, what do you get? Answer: 26.1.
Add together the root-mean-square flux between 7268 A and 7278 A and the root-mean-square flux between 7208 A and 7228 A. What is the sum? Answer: 57.9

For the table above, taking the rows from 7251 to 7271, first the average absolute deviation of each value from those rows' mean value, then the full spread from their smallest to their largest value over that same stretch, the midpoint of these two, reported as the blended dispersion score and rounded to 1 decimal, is 0.3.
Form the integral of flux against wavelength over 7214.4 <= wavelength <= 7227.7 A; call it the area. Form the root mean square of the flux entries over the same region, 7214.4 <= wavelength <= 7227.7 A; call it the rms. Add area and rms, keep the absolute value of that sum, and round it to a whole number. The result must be 414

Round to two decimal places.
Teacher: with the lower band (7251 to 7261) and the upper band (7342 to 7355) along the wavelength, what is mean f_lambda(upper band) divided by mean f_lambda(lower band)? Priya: 0.98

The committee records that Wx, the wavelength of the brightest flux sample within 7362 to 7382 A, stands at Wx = 7380.74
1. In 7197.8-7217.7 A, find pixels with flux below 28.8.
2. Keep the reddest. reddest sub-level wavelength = 7206.10 A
